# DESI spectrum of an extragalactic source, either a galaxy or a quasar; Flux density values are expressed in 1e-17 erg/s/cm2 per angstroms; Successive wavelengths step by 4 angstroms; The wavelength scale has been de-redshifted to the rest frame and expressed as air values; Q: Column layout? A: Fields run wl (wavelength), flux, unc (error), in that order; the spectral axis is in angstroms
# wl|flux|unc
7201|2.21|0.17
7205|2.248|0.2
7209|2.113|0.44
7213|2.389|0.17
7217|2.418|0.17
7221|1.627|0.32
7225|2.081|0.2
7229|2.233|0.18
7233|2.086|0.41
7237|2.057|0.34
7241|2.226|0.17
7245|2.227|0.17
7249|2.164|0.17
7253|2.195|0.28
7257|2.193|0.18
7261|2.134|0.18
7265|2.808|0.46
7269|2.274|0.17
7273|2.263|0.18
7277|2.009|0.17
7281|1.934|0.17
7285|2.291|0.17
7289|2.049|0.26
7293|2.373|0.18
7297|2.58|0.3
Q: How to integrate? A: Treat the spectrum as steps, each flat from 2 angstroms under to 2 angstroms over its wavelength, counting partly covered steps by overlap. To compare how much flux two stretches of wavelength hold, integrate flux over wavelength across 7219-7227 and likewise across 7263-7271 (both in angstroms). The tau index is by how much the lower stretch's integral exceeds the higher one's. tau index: -5.5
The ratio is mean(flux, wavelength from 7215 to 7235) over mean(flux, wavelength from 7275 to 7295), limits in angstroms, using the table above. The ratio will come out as 0.98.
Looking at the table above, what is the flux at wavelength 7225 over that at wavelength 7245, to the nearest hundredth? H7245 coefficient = 0.93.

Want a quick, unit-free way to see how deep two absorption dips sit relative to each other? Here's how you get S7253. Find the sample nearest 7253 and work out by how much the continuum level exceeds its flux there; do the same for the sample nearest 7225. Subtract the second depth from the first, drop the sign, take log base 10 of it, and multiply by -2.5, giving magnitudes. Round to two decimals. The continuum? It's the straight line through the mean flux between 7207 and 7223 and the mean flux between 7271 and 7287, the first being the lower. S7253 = 2.31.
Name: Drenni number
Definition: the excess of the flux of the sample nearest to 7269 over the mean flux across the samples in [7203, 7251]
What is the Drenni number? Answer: 0.12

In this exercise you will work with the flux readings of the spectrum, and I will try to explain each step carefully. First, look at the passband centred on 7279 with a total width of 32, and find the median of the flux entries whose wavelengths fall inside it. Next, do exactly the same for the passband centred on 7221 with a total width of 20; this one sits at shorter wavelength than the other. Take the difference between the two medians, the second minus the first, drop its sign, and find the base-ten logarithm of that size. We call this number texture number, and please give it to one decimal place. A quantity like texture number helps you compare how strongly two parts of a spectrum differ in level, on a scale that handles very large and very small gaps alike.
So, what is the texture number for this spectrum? -1.4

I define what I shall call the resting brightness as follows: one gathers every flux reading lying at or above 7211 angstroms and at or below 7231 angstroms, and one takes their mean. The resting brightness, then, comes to 2.15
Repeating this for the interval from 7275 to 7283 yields 1.97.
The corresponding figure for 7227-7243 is 2.15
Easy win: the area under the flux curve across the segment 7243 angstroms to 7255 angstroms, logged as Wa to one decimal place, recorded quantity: 26.3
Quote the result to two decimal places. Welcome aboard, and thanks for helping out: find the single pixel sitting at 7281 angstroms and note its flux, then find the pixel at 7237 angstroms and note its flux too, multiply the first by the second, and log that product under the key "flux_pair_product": 3.98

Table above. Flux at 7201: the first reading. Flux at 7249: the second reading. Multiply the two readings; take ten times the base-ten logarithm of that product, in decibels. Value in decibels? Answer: 6.80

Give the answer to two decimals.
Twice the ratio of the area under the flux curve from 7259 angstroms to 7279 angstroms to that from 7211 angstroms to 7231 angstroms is 2.14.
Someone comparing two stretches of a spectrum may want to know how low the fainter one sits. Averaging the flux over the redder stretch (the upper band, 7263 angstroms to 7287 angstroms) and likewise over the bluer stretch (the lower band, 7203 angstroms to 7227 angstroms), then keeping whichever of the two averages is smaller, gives 2.15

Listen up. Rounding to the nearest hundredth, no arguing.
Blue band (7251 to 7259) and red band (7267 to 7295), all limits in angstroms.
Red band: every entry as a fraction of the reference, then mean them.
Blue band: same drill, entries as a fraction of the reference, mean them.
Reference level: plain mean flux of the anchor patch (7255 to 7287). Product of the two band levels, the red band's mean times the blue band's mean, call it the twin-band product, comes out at 0.95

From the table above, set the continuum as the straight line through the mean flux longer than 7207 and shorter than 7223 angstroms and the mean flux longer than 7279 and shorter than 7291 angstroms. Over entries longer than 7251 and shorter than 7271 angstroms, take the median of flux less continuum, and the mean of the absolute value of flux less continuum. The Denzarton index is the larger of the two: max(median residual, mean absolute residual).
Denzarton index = 0.21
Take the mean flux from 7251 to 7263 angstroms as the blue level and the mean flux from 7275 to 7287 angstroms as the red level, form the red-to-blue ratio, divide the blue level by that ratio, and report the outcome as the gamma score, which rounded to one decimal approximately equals 2.3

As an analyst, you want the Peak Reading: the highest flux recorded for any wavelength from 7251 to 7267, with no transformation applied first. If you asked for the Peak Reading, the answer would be 2.808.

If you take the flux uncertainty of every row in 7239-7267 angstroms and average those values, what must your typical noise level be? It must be 0.230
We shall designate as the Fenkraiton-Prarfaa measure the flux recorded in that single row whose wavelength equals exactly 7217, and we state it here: 2.418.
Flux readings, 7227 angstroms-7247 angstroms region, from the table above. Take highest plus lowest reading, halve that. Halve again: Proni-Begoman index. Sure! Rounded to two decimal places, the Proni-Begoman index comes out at 1.07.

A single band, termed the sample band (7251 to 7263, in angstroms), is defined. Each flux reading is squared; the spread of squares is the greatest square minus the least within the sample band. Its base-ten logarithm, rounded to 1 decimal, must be -0.6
